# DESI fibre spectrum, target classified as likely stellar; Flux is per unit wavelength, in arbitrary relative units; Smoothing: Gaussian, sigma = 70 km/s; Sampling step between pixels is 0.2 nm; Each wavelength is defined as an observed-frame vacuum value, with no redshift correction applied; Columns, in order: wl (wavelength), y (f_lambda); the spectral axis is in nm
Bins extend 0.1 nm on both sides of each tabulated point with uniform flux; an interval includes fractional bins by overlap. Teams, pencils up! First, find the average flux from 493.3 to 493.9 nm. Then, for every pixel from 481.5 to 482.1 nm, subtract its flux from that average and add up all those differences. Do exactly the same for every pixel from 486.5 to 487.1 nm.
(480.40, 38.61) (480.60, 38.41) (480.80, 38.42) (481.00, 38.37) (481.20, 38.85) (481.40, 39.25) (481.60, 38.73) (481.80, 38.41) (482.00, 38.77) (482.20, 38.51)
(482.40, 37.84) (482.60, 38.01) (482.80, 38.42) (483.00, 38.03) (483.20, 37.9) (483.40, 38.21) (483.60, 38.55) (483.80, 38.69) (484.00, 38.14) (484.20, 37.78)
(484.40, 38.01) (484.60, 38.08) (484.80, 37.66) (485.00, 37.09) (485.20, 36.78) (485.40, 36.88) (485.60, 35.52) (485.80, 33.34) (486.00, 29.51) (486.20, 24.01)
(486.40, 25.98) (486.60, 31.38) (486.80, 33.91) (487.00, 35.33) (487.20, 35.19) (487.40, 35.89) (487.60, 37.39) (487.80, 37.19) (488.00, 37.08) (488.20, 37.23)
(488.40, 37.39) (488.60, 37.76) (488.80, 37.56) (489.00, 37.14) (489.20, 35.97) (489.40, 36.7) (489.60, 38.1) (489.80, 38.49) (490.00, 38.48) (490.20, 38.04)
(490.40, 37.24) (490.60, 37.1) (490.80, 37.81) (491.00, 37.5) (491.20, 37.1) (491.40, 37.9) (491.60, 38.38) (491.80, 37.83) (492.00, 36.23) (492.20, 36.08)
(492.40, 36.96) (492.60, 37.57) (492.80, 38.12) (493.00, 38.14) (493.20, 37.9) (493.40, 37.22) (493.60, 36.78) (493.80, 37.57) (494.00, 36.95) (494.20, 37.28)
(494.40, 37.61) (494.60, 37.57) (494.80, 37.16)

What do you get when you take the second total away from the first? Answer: -15.3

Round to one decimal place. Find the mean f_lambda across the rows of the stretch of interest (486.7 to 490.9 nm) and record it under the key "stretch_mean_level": 37.0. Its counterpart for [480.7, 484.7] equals 38.3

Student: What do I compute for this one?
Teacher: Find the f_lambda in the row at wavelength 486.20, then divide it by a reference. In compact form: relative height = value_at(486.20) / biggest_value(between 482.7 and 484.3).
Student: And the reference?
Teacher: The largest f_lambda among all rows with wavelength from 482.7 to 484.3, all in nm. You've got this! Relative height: 0.621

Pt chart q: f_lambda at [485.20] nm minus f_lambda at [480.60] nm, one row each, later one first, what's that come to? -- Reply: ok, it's -1.6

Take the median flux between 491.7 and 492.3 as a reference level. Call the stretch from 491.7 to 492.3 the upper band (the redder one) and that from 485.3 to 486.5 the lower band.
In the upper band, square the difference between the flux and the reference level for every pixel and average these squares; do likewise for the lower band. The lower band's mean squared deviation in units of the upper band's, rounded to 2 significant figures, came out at 60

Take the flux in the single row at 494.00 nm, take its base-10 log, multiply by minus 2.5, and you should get -3.92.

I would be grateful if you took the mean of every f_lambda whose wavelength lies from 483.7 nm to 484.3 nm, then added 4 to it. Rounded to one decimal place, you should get 42.2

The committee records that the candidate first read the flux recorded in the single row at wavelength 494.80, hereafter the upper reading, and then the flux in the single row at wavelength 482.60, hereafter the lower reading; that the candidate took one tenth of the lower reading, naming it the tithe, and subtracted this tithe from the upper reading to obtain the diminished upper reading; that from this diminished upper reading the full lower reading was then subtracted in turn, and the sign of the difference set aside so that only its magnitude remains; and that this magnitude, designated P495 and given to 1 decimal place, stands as 4.7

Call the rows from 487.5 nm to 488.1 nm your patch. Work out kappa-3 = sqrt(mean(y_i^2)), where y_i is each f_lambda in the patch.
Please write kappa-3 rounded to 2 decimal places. 37.22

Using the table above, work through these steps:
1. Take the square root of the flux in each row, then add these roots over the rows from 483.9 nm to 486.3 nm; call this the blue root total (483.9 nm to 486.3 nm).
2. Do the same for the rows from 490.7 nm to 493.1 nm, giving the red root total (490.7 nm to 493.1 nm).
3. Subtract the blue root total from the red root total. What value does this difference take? 2.4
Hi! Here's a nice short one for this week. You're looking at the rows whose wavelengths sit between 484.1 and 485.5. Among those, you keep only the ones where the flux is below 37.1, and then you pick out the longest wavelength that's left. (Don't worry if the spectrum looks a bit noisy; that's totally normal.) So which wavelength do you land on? 485.40 nm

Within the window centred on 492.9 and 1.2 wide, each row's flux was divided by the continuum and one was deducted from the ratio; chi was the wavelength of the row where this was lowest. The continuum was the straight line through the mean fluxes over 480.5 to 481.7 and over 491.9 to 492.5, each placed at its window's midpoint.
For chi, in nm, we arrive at 492.40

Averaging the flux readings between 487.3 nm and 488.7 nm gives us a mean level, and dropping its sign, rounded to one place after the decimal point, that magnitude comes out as 37.1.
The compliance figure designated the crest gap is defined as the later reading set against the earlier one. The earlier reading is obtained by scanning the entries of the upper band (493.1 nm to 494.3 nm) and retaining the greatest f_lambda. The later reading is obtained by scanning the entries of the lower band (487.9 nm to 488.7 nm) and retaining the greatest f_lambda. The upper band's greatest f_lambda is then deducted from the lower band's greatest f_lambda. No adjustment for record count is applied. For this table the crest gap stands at -0.1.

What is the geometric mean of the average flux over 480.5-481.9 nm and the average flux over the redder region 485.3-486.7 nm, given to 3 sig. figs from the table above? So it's 34.6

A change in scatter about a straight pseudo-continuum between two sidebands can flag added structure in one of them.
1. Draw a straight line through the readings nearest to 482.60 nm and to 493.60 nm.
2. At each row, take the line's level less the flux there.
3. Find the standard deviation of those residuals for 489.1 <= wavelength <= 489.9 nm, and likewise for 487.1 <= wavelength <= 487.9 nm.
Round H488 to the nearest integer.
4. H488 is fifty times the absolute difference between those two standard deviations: 6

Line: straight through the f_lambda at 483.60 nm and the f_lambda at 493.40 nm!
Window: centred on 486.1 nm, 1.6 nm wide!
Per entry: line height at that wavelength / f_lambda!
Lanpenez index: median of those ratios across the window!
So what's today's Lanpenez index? 1.18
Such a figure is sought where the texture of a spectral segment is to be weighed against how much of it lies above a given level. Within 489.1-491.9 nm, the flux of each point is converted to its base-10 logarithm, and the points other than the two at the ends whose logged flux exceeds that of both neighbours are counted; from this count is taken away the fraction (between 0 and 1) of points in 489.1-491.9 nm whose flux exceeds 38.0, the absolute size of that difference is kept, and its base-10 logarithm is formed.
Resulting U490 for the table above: 0.42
